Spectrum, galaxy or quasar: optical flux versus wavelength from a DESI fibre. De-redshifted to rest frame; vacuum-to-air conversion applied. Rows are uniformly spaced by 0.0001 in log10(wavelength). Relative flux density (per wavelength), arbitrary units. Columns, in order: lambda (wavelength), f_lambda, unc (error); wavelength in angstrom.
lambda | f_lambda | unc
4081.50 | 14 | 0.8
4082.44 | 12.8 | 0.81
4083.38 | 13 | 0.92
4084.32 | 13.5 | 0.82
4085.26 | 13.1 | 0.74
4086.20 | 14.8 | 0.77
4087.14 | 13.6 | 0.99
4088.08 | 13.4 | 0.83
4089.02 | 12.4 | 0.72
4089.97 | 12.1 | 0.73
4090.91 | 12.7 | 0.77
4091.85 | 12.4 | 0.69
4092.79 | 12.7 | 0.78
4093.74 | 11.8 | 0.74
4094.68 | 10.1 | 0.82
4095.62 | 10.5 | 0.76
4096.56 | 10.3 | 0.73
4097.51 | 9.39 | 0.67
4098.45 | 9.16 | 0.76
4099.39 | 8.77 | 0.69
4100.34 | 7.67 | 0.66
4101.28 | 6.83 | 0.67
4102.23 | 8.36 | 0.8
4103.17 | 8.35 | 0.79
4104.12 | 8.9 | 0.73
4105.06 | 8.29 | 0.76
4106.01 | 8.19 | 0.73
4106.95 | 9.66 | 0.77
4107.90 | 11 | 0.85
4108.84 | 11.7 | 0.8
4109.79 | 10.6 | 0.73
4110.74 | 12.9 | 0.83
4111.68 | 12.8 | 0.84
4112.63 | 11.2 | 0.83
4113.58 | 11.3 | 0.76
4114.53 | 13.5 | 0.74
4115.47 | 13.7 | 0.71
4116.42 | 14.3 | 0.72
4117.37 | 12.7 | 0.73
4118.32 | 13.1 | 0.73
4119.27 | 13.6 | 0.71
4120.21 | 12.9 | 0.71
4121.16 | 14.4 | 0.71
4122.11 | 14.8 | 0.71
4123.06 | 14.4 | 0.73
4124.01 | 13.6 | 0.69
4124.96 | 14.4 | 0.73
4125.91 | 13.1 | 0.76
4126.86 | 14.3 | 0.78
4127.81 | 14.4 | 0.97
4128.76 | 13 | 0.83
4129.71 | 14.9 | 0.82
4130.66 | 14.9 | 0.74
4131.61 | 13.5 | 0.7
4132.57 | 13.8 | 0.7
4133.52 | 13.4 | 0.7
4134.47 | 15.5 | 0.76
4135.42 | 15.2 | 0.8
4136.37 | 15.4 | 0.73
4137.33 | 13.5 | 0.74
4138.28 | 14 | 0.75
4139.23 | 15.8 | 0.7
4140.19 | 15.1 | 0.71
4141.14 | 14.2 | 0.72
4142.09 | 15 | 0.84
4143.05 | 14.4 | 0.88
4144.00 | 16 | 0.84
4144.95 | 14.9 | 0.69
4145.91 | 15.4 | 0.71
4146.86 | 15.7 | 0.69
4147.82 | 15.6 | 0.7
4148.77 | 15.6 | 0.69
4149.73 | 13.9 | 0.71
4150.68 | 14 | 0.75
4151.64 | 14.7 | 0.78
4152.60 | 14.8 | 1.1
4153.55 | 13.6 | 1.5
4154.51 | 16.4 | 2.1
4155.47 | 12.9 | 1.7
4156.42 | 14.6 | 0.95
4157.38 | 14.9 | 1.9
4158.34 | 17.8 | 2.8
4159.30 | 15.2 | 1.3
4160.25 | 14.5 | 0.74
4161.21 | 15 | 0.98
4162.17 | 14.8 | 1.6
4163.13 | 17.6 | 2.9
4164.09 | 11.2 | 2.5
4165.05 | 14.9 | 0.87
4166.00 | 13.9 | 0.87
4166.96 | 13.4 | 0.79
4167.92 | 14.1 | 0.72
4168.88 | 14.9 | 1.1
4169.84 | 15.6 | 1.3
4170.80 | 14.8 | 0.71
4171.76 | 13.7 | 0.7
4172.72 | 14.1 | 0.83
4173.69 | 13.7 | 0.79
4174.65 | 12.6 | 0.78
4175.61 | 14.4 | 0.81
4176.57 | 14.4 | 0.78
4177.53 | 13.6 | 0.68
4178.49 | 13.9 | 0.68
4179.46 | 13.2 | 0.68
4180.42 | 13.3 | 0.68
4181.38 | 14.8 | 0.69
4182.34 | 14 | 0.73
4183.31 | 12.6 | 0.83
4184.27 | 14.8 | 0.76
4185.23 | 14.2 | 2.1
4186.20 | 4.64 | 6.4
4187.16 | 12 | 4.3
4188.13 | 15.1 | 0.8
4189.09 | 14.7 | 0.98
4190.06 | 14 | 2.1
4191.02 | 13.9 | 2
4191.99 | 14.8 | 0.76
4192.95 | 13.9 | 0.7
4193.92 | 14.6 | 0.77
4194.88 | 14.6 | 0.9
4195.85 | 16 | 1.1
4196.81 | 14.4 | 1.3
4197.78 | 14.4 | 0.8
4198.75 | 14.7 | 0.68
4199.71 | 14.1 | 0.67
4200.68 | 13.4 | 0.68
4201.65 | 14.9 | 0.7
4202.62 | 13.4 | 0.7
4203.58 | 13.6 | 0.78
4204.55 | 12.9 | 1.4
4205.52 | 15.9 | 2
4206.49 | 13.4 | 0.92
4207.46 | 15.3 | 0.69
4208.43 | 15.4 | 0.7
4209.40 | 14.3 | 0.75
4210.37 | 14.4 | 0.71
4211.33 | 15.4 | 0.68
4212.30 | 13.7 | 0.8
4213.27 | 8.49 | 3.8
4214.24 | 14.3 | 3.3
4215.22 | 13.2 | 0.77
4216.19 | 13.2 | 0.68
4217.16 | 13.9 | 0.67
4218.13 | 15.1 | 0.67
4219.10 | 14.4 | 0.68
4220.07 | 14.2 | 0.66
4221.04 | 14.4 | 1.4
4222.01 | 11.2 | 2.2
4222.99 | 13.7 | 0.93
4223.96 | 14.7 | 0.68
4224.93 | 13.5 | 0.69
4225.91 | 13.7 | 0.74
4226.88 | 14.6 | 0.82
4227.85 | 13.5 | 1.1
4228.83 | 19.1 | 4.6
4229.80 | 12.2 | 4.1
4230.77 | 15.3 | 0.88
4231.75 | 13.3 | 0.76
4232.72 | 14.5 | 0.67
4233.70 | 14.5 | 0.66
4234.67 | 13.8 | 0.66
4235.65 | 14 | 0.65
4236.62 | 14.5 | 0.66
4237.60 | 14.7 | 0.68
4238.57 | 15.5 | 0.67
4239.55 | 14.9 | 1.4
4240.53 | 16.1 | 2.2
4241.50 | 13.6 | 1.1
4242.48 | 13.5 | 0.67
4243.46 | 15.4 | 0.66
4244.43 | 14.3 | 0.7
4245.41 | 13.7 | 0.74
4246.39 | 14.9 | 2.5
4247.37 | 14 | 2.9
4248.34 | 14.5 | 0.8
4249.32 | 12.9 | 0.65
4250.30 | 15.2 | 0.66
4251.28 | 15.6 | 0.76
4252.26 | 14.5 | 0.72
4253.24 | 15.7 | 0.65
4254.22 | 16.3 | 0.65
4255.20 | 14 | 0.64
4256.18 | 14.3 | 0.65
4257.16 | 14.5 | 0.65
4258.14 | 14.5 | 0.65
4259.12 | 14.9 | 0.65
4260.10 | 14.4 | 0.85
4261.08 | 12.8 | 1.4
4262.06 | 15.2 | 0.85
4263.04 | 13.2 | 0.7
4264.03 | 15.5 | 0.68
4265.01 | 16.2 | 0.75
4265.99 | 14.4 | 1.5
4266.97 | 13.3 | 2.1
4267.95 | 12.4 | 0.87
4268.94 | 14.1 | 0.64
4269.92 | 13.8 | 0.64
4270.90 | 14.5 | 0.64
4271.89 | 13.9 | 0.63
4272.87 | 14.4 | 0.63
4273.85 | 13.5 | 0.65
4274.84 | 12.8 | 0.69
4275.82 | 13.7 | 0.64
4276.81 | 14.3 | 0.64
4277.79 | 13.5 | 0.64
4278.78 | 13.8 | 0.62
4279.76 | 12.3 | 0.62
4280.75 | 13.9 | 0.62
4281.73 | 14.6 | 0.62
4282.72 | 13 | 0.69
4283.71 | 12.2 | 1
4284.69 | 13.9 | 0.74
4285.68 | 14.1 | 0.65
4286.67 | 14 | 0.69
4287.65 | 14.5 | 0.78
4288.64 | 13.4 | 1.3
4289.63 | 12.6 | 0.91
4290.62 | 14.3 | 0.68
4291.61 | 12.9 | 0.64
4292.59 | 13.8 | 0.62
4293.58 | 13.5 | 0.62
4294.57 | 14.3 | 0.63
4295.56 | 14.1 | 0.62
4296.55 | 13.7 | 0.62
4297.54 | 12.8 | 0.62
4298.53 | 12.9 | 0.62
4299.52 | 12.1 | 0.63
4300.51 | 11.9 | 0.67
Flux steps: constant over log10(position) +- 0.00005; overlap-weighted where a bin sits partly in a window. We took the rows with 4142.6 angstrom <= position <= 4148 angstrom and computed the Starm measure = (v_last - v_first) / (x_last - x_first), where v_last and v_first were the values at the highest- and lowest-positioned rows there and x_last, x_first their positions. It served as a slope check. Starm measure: 0.25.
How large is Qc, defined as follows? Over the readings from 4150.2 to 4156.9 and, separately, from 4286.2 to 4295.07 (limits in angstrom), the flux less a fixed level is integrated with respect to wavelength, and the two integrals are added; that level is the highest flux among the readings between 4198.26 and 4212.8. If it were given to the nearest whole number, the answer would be -29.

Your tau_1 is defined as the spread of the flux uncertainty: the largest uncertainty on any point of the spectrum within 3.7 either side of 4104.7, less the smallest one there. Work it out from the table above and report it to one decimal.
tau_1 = 0.2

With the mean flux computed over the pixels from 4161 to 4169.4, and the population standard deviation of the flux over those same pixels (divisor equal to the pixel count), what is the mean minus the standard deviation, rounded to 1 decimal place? 12.8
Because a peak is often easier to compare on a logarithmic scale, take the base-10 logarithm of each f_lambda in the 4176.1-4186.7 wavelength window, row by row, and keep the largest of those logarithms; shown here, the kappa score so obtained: 1.17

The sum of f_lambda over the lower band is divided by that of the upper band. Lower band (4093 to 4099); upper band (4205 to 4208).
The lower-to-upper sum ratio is 1.4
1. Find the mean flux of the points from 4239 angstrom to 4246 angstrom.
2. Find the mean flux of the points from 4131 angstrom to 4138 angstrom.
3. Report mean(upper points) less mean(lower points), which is 0.2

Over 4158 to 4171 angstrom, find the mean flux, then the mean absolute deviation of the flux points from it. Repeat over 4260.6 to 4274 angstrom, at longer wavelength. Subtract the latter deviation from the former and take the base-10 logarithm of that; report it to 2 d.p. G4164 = -0.68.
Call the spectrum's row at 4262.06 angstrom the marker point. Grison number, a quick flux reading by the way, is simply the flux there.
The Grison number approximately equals 15.2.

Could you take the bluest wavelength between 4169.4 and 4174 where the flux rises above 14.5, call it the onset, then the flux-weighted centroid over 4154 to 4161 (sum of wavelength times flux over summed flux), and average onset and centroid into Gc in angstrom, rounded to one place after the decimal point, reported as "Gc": 4163.6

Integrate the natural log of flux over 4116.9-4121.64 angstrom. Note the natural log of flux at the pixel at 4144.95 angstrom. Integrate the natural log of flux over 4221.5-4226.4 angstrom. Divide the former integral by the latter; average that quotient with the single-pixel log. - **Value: 1.84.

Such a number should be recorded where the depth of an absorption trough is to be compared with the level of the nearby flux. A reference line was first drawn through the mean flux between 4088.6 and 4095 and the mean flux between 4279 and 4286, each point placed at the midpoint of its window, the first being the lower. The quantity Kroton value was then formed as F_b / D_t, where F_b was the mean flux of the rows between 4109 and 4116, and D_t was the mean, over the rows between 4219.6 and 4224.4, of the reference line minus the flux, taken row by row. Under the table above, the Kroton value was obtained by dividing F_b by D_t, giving -19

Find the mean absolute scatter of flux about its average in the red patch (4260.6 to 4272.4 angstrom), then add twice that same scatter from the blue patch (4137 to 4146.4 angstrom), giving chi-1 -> 2.2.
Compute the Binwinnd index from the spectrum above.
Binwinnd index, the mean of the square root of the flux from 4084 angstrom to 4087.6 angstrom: 3.71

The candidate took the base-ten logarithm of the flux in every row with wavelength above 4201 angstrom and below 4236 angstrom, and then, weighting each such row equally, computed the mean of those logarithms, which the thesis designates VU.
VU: 1.14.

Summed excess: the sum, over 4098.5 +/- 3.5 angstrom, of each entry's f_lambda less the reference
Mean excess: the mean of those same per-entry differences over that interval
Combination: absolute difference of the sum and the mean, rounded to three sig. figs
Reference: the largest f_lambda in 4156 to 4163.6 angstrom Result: 53.1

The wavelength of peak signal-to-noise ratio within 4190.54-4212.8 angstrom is 4211.33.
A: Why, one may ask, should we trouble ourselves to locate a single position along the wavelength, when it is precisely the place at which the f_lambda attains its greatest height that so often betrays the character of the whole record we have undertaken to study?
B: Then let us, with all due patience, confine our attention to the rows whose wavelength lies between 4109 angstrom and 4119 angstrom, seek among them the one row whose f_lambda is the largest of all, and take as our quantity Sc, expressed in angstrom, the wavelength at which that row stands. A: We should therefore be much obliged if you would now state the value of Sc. 4116.42 angstrom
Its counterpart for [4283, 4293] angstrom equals 4287.65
